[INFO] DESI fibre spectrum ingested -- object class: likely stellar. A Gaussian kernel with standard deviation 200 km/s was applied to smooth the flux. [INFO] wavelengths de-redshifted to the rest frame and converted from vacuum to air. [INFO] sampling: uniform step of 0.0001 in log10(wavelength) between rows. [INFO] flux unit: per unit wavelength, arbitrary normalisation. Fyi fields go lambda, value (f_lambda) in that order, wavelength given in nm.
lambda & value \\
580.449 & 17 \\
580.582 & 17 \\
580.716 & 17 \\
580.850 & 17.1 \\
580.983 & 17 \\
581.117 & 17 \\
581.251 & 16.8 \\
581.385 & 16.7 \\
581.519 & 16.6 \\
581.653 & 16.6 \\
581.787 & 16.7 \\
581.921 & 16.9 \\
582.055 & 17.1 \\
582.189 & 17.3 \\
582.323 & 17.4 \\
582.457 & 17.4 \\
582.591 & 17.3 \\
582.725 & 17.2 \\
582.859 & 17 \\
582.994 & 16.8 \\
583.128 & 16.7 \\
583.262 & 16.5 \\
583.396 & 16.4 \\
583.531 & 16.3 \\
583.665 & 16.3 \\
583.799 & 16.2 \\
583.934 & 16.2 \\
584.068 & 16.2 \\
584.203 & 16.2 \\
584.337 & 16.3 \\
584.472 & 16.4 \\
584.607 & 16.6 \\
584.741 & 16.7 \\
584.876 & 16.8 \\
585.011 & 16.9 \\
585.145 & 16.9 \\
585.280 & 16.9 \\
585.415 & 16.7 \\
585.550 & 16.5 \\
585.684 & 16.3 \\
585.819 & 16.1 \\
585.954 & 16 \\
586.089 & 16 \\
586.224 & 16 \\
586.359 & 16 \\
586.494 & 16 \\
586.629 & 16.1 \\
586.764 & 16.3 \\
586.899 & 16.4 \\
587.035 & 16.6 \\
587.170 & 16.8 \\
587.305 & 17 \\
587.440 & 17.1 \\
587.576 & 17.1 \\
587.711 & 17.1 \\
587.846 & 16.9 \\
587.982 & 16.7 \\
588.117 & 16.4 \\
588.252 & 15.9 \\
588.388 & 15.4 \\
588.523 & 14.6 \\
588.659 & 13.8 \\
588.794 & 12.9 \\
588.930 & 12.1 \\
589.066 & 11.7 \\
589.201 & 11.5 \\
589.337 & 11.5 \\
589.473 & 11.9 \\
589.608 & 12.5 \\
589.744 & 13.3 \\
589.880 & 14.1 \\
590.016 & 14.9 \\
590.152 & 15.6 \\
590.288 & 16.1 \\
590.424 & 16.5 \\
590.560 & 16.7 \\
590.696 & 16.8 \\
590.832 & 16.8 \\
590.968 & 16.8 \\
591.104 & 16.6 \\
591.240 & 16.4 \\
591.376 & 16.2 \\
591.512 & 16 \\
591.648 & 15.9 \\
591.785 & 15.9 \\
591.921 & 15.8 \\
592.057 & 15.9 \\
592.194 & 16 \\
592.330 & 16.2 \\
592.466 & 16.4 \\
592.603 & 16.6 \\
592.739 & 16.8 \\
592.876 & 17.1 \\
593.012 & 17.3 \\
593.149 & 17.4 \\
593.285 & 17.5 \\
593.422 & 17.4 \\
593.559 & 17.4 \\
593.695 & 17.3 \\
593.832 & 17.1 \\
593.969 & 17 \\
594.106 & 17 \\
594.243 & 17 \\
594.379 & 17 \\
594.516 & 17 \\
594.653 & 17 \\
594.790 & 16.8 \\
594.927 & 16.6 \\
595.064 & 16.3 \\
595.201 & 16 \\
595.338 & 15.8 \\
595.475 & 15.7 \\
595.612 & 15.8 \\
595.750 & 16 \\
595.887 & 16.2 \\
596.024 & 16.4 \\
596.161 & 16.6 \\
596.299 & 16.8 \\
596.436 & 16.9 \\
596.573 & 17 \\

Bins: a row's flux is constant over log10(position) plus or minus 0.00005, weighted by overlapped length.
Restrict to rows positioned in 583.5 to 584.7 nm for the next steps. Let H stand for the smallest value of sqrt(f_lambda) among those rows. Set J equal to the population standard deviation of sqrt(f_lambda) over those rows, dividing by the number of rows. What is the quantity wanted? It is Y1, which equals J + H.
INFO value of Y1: 4.04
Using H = 4.02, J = 0.015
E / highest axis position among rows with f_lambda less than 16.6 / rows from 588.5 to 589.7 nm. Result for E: 589.608 nm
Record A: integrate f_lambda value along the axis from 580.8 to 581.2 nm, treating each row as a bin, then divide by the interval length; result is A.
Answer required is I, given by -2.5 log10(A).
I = -3.08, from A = 17.0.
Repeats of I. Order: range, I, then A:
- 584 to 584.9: -3.04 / 16.4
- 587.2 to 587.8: -3.08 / 17.1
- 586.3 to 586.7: -3.01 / 16.0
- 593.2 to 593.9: -3.10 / 17.3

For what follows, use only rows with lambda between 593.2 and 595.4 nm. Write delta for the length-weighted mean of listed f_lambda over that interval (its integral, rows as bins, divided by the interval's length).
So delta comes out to 16.9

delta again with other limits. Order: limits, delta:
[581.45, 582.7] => 17.0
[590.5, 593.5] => 16.6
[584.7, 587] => 16.4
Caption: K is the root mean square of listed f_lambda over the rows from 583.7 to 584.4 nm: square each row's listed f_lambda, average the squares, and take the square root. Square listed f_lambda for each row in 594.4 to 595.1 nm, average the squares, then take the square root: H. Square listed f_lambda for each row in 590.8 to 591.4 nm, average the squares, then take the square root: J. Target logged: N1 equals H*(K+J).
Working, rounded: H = 16.7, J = 16.6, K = 16.2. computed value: 549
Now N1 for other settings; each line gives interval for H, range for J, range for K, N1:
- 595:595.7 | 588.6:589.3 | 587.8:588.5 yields 457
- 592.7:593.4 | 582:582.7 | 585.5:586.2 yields 577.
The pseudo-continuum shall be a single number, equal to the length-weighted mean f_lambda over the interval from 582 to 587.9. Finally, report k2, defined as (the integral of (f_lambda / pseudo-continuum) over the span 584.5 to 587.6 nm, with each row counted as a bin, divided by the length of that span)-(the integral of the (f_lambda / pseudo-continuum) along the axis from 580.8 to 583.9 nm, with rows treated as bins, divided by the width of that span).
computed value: -0.02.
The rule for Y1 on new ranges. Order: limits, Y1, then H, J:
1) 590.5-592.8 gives 4.02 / 3.97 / 0.045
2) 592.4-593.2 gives 4.09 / 4.05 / 0.044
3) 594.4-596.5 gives 4.02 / 3.96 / 0.055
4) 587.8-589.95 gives 3.64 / 3.39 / 0.252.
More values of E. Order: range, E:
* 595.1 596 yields 595.887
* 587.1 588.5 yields 588.388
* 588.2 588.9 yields 588.794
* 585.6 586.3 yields 586.224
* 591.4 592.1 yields 592.057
